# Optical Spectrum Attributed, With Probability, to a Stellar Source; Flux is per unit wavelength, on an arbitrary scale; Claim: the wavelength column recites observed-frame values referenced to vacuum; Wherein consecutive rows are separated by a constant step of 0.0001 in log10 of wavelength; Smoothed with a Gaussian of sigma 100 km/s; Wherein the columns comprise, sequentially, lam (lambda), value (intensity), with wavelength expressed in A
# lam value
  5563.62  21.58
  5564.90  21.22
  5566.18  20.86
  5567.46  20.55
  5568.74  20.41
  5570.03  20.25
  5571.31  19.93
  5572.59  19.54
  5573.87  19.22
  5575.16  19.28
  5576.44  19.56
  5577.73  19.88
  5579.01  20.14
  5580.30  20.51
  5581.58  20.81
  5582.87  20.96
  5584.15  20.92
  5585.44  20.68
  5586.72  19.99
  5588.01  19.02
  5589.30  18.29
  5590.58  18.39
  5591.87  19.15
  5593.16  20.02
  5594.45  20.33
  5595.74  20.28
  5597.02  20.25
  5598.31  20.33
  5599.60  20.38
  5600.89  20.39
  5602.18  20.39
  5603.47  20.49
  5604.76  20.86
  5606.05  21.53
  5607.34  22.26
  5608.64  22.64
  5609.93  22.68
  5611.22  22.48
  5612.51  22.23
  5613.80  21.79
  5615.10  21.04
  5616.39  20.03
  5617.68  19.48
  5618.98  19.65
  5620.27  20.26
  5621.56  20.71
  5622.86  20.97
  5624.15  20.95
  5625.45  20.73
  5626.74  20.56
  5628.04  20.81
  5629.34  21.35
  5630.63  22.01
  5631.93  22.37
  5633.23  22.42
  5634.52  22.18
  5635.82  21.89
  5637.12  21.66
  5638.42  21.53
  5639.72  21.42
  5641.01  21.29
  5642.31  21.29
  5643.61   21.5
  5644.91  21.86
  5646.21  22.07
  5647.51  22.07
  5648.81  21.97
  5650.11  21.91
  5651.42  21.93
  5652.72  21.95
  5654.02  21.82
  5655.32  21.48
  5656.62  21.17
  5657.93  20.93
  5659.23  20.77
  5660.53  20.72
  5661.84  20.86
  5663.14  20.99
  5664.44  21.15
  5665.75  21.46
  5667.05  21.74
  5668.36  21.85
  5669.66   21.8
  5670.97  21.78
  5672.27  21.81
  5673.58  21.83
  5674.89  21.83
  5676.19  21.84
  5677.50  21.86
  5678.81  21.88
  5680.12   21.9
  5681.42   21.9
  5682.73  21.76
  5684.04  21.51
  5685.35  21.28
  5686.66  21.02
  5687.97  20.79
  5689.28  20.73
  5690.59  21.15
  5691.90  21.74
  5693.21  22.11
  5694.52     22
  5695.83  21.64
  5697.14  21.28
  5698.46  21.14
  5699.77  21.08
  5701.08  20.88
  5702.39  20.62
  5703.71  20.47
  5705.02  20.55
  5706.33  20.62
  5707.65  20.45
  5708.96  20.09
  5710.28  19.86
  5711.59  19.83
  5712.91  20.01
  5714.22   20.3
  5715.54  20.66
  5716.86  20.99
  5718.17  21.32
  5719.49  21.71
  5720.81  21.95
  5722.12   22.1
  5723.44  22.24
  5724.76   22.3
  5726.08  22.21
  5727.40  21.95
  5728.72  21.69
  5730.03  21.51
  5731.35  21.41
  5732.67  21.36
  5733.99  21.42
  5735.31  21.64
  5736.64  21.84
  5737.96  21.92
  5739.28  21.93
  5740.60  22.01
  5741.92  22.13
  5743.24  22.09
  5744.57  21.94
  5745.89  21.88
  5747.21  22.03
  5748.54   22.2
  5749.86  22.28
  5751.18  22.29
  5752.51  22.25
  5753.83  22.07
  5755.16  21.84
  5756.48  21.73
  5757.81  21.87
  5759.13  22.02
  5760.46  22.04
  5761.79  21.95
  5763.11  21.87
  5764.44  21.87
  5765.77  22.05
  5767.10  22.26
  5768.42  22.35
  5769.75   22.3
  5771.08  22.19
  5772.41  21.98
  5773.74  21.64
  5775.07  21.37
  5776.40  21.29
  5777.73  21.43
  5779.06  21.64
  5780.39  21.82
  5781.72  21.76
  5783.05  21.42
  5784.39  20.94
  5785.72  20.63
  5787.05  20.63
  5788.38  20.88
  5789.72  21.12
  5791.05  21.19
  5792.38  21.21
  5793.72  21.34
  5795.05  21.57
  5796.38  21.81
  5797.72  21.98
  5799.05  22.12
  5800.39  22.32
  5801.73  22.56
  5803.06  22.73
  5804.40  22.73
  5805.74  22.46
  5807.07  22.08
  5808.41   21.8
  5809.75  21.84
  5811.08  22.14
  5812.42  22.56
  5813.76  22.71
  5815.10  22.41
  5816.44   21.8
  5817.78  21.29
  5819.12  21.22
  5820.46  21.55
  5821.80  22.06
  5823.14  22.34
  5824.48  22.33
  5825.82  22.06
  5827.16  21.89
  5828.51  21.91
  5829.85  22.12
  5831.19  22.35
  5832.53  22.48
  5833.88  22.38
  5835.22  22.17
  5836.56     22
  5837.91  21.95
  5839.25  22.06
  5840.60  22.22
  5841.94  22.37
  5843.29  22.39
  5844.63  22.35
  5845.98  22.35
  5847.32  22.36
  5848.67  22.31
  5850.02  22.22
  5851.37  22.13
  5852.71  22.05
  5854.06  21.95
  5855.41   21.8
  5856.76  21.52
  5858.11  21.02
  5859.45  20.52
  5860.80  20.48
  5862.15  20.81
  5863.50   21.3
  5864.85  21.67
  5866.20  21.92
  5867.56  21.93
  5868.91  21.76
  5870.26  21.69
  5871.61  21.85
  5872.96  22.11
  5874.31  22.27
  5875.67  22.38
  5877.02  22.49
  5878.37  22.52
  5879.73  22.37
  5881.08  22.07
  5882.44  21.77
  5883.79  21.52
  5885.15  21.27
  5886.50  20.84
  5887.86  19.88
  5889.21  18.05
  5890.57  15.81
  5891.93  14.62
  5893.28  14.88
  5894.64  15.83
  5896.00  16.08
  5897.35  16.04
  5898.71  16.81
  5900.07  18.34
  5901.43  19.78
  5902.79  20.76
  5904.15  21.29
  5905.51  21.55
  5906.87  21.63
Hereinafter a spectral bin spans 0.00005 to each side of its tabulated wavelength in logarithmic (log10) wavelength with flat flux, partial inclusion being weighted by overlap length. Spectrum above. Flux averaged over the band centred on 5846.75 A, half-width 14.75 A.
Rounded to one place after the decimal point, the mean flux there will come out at 22.0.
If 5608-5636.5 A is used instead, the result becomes 21.3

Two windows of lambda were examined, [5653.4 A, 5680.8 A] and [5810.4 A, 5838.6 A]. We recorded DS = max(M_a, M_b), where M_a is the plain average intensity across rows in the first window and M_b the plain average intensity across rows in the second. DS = 22.1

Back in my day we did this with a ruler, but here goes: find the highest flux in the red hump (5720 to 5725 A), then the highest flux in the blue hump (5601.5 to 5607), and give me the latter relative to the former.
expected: 0.97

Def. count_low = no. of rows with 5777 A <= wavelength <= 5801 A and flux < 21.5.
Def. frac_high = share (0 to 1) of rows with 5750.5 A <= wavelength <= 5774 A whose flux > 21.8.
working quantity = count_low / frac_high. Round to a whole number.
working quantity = 11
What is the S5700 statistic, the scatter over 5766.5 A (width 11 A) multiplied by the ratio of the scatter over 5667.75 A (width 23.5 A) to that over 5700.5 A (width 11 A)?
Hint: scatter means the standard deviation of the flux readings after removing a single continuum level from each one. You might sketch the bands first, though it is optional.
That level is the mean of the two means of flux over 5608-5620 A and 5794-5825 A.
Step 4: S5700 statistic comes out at 0.2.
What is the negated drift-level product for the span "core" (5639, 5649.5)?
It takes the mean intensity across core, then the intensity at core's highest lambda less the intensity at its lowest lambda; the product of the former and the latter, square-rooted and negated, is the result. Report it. -3.5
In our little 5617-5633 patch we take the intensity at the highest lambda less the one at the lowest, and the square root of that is 1.7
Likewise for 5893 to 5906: 2.6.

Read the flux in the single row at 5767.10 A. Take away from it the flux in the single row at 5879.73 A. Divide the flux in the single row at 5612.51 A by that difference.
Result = -202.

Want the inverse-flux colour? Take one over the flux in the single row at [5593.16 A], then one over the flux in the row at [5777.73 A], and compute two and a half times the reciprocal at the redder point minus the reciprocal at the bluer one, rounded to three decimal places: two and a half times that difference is -0.008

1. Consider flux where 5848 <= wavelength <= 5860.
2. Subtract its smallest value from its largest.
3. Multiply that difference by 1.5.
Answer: 2.7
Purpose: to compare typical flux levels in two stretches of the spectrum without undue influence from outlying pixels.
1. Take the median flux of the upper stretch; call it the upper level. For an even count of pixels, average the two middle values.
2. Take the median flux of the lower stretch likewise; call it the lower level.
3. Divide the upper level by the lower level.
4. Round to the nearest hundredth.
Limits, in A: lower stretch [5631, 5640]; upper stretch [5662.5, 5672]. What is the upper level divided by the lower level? 0.99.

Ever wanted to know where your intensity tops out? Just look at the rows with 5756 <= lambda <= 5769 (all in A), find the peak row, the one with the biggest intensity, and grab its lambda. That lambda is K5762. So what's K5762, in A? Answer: 5768.42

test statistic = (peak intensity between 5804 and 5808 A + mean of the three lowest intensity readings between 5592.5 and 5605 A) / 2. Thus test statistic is 21.5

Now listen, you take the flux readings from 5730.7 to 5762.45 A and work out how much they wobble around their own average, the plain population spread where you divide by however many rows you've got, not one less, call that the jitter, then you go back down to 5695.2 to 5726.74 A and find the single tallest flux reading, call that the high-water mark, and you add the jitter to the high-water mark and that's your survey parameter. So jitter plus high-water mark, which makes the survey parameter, 22.6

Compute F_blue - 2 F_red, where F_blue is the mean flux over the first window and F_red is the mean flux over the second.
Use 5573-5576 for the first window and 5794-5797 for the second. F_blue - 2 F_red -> -24.1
